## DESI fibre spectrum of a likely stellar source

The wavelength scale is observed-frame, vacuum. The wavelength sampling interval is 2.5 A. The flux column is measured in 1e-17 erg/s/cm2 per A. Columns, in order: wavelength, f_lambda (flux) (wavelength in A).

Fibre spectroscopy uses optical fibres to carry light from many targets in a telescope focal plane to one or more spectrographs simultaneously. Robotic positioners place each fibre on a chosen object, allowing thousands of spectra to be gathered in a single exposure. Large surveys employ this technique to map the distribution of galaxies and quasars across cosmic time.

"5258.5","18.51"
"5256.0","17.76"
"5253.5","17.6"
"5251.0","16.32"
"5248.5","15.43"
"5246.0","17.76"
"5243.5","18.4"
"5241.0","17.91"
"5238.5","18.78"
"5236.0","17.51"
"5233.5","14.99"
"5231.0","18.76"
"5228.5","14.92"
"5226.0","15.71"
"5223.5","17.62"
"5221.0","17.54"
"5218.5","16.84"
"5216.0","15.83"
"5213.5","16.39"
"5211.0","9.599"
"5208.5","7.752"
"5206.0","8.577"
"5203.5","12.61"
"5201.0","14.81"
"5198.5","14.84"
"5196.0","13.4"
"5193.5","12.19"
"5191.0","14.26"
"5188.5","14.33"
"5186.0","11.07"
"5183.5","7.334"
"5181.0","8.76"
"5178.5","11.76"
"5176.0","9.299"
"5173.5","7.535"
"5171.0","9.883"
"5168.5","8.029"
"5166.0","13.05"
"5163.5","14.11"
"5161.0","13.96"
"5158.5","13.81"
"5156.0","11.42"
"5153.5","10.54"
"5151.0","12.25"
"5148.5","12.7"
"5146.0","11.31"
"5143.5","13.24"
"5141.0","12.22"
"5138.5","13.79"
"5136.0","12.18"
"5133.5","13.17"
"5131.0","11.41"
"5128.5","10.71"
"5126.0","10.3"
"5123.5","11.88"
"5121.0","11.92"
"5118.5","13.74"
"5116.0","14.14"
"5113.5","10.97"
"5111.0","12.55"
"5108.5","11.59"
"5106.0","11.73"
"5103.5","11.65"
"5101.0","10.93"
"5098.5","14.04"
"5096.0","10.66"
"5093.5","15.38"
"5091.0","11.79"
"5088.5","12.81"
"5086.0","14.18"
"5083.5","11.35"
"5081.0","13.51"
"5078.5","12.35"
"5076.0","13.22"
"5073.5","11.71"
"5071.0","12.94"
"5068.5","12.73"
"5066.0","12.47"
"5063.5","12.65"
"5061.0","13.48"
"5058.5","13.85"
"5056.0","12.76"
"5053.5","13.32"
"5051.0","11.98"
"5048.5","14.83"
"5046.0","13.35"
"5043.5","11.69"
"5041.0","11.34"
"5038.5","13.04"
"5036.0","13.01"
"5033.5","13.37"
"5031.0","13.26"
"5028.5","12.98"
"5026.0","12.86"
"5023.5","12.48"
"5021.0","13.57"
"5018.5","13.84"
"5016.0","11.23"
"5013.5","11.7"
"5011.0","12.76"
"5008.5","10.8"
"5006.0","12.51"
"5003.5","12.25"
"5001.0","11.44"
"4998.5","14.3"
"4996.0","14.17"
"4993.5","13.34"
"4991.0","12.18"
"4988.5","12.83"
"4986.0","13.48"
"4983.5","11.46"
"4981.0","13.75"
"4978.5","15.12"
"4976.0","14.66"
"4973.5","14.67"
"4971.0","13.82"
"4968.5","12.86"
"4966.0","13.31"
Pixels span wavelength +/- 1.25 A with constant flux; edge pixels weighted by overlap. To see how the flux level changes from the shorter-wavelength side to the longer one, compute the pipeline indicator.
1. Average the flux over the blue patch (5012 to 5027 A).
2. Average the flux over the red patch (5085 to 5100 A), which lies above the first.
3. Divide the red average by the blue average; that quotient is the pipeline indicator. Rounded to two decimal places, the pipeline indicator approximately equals 1.04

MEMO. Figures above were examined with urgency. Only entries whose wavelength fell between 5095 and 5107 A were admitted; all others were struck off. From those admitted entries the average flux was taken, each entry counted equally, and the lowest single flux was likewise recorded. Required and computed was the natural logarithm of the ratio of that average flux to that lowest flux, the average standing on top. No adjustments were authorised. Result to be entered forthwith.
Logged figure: 0.10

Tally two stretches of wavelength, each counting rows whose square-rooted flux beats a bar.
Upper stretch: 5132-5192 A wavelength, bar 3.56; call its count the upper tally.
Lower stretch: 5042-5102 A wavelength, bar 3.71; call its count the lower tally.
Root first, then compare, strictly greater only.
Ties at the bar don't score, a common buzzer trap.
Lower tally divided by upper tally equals 0.5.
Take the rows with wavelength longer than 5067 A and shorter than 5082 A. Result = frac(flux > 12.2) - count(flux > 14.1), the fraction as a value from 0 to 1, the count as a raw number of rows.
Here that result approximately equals 0.8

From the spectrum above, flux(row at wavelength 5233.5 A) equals 14.99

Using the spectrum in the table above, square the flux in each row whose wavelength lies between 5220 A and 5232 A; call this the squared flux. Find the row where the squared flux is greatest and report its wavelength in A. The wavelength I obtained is 5231.0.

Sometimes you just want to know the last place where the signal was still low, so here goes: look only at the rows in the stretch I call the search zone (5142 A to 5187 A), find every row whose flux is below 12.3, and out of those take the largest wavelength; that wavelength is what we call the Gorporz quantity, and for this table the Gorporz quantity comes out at 5186.0 A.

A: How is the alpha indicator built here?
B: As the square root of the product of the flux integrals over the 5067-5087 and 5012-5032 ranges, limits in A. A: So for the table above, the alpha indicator 255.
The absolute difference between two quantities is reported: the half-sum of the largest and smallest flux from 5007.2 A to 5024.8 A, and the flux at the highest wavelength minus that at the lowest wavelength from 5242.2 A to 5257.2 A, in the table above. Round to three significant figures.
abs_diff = 13.0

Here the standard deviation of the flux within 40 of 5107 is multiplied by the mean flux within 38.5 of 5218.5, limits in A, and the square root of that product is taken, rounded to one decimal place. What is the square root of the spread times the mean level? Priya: 4.2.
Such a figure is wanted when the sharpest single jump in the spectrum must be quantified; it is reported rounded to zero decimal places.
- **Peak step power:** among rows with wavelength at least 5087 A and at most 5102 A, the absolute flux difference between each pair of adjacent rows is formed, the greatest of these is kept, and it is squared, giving 22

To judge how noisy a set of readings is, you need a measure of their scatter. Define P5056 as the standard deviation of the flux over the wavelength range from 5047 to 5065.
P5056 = 0.9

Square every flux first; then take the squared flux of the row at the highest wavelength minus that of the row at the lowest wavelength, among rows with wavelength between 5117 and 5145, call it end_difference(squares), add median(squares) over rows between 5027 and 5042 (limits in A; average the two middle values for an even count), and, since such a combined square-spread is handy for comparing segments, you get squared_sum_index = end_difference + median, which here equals 156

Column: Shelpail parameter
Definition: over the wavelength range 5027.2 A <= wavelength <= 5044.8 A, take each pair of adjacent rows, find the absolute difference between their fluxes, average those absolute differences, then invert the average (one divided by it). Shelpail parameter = 2.1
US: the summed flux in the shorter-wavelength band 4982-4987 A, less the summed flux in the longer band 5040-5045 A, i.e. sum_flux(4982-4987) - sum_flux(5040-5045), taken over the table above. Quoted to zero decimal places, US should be 2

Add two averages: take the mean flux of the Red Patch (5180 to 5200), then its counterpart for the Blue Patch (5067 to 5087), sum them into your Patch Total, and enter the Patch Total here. 24.8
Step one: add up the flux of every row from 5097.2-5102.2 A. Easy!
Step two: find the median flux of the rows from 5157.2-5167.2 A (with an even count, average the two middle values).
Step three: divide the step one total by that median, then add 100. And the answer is 102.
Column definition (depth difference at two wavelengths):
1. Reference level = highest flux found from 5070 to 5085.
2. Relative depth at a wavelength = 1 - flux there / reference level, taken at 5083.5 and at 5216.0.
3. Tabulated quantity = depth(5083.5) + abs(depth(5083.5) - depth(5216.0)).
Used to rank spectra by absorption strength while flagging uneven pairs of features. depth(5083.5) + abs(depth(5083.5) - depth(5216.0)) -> 0.5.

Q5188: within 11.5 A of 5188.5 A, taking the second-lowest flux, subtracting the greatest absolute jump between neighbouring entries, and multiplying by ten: 50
